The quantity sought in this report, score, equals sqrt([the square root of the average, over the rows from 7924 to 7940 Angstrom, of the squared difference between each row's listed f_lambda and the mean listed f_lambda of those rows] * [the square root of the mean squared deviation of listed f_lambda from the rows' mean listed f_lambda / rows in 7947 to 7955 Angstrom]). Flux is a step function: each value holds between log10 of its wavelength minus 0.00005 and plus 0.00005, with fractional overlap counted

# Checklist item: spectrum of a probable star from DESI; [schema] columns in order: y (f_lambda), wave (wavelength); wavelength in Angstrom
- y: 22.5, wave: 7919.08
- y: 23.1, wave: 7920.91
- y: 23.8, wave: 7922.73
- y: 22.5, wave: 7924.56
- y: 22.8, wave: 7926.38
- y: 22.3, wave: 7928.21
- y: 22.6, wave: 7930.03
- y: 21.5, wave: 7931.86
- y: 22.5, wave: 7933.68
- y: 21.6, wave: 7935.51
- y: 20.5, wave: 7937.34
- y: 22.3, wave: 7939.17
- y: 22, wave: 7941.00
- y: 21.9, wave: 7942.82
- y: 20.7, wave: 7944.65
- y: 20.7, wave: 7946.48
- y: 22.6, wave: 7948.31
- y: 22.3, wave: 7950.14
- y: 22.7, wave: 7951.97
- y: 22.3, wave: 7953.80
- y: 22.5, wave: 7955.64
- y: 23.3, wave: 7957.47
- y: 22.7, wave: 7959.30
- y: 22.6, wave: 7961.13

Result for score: 0.35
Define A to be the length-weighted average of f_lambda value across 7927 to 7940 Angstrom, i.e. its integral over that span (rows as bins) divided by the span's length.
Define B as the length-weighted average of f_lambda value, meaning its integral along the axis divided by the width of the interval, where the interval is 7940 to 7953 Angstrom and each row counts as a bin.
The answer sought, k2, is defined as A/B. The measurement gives 1.00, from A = 21.9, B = 21.9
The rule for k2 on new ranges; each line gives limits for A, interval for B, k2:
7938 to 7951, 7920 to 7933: 0.96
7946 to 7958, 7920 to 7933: 0.99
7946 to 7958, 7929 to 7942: 1.02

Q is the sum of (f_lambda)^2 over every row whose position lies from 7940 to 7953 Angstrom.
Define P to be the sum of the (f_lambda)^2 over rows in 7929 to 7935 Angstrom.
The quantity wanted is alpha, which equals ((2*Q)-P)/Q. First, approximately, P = 1479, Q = 3344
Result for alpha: 1.6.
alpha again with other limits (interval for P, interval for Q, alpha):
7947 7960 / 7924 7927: -1.5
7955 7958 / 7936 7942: 1.3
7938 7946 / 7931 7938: 1.0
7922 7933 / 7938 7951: 1.1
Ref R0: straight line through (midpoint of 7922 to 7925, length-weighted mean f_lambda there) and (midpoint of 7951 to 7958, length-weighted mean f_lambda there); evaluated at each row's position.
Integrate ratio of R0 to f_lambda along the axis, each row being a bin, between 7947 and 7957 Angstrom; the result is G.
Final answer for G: 10.1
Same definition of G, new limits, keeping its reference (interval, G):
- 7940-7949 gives 9.5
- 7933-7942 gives 9.5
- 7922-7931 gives 9.1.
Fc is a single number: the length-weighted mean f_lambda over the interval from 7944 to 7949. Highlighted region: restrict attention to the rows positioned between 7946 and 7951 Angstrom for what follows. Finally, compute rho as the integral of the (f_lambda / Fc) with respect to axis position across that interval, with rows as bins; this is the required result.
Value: 5.2 Angstrom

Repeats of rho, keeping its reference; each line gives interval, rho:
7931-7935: 4.1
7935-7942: 7.1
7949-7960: 11.7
